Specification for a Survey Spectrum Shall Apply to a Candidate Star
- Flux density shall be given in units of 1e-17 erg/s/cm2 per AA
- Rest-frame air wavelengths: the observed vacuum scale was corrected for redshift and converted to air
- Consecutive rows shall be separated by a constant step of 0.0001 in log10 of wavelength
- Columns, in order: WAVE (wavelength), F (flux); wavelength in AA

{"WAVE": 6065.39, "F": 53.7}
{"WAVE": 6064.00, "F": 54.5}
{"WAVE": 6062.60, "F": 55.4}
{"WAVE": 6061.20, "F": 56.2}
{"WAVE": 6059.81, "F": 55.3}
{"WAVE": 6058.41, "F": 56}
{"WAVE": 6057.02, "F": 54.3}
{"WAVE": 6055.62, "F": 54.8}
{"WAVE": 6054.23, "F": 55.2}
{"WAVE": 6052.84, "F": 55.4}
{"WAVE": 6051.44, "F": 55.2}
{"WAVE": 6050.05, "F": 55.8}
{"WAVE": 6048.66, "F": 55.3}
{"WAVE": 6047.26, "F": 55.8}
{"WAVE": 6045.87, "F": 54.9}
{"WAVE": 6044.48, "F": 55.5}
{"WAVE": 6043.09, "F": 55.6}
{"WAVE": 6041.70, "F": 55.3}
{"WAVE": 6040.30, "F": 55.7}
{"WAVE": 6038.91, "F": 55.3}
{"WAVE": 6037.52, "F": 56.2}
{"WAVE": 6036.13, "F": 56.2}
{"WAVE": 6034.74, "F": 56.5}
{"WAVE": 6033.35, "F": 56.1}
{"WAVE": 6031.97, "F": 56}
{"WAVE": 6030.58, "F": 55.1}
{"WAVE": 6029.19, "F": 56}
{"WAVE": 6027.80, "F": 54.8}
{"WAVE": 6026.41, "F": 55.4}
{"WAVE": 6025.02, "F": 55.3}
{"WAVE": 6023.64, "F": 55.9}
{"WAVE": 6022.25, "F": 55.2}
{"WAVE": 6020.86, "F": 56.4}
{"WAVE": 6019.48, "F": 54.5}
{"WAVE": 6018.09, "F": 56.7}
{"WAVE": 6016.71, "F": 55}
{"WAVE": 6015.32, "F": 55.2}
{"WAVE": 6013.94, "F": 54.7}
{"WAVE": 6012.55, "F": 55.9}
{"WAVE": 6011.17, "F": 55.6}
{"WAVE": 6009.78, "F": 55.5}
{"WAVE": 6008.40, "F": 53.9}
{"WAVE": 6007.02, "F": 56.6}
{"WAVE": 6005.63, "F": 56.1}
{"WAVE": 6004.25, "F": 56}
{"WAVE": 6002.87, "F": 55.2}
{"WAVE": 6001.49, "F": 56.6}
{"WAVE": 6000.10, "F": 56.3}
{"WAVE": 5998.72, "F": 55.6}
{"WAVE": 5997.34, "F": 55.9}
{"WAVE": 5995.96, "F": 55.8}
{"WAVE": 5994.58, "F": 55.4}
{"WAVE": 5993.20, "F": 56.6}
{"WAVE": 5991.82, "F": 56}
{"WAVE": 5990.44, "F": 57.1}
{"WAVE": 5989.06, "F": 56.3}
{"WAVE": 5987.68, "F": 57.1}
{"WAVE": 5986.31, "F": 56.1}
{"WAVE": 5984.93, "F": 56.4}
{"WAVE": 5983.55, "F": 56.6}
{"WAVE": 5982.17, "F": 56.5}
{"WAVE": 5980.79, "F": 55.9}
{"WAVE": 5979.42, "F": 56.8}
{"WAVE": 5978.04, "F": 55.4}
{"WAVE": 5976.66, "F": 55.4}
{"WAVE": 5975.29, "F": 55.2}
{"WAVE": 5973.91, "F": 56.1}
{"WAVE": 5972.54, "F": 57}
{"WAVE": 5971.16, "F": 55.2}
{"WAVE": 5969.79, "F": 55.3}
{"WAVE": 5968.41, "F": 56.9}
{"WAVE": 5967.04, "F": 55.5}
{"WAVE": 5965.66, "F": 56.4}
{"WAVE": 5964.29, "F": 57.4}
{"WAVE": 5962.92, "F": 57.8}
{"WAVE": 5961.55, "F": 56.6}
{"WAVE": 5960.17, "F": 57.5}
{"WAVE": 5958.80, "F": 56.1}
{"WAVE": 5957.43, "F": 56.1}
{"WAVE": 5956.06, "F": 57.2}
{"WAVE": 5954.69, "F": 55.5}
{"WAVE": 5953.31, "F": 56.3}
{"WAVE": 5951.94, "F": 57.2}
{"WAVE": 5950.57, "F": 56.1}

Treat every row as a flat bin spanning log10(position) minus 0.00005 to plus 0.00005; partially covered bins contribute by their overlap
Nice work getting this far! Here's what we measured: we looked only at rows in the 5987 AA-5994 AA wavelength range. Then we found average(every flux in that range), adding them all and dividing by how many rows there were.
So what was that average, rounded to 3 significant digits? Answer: 56.6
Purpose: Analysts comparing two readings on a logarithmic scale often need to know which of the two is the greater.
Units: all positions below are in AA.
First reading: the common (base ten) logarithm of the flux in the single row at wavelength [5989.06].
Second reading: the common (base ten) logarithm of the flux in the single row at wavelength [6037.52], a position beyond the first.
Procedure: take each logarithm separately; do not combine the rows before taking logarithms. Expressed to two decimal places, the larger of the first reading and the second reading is 1.75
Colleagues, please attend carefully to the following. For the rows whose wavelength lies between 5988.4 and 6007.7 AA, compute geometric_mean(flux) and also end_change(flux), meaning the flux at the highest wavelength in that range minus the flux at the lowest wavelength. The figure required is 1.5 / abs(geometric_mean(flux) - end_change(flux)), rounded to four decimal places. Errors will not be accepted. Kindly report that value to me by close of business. 0.0269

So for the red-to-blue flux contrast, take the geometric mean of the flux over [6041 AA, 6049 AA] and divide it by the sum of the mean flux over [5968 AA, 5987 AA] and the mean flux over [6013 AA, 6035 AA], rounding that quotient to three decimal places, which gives 0.496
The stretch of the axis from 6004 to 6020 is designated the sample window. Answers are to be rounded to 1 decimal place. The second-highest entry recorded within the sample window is 56.6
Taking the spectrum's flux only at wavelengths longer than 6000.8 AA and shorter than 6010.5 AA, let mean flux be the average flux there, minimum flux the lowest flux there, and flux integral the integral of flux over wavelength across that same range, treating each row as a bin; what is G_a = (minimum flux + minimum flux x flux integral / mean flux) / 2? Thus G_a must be 288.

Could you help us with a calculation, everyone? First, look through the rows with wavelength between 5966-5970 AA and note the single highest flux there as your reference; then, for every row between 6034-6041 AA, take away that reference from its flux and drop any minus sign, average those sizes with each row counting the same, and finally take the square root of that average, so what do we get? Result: 0.96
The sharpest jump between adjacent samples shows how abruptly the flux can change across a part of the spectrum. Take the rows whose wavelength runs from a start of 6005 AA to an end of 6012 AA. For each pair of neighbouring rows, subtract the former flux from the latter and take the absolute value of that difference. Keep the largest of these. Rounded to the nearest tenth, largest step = 2.7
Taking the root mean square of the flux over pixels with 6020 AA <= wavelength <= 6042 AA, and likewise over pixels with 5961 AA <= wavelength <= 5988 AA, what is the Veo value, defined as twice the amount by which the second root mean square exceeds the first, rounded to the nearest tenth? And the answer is 1.1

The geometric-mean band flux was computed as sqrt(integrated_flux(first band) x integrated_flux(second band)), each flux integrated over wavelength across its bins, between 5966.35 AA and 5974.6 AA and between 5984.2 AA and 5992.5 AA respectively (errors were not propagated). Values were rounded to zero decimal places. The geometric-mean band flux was 465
